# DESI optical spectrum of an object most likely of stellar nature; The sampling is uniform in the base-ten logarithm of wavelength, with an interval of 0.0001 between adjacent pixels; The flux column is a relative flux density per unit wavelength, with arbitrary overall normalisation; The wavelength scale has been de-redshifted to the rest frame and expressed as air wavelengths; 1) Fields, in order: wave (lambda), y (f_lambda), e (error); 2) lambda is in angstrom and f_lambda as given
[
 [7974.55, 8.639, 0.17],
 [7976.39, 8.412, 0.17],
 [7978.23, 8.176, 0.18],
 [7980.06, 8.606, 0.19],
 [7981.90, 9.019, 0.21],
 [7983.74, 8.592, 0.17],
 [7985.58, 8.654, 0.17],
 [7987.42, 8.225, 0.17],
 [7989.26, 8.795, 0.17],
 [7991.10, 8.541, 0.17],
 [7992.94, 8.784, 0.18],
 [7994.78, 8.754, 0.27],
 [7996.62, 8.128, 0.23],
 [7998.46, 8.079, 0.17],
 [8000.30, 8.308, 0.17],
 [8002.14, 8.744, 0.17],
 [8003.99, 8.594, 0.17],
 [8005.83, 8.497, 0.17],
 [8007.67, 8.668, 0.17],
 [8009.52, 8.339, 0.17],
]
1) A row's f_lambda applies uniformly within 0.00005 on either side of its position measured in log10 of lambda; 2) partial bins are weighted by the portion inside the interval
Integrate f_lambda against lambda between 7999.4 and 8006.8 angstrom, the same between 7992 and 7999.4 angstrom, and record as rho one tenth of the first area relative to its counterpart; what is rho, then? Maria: 0.101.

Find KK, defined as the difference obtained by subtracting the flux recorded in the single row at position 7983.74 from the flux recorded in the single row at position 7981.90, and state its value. 0.4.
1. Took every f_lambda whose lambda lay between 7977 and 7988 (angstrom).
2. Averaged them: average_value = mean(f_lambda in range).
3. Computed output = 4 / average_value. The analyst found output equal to 0.468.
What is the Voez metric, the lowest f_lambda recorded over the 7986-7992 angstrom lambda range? 8.225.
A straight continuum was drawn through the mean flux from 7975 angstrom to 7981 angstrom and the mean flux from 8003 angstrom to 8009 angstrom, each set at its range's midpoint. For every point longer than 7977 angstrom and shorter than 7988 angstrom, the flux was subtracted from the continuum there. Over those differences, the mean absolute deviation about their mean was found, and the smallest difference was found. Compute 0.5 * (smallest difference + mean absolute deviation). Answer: -0.18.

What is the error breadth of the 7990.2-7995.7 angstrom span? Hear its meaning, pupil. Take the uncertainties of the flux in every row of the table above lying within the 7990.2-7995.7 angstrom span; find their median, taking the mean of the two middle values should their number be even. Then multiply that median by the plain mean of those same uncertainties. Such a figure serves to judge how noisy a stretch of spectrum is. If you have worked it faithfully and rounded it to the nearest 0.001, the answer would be 0.037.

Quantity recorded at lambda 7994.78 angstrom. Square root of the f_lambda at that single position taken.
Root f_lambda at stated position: 2.96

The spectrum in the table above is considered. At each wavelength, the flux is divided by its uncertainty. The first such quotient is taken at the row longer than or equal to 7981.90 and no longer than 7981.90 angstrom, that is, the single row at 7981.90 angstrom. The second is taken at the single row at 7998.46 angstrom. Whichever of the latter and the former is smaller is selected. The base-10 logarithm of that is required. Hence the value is 1.63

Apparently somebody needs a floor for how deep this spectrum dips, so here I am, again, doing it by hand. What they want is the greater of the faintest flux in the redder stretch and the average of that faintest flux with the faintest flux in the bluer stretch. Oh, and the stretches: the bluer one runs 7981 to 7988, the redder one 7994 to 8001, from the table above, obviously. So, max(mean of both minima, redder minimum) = 8.15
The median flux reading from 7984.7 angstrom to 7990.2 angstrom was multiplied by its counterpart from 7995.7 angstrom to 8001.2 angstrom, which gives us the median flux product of 70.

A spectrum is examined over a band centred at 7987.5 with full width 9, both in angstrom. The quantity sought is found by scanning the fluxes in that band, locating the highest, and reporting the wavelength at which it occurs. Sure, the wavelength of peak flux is 7989.26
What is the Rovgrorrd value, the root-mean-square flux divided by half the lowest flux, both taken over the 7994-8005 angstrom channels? 2.09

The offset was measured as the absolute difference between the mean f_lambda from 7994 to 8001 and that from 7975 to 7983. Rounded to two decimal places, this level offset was 0.24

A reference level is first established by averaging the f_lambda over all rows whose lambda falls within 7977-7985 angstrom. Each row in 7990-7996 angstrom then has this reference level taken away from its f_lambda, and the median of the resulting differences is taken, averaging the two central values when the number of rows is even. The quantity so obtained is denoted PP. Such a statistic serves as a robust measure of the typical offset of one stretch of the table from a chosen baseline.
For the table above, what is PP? 0.16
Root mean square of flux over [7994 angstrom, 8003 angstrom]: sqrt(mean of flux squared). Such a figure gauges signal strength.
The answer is 8.41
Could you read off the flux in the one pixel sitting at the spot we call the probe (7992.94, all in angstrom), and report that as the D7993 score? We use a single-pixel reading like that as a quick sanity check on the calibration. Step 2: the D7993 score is 8.784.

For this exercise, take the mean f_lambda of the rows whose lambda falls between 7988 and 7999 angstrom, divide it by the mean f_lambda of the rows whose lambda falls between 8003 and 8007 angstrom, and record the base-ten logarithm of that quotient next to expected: -0.002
